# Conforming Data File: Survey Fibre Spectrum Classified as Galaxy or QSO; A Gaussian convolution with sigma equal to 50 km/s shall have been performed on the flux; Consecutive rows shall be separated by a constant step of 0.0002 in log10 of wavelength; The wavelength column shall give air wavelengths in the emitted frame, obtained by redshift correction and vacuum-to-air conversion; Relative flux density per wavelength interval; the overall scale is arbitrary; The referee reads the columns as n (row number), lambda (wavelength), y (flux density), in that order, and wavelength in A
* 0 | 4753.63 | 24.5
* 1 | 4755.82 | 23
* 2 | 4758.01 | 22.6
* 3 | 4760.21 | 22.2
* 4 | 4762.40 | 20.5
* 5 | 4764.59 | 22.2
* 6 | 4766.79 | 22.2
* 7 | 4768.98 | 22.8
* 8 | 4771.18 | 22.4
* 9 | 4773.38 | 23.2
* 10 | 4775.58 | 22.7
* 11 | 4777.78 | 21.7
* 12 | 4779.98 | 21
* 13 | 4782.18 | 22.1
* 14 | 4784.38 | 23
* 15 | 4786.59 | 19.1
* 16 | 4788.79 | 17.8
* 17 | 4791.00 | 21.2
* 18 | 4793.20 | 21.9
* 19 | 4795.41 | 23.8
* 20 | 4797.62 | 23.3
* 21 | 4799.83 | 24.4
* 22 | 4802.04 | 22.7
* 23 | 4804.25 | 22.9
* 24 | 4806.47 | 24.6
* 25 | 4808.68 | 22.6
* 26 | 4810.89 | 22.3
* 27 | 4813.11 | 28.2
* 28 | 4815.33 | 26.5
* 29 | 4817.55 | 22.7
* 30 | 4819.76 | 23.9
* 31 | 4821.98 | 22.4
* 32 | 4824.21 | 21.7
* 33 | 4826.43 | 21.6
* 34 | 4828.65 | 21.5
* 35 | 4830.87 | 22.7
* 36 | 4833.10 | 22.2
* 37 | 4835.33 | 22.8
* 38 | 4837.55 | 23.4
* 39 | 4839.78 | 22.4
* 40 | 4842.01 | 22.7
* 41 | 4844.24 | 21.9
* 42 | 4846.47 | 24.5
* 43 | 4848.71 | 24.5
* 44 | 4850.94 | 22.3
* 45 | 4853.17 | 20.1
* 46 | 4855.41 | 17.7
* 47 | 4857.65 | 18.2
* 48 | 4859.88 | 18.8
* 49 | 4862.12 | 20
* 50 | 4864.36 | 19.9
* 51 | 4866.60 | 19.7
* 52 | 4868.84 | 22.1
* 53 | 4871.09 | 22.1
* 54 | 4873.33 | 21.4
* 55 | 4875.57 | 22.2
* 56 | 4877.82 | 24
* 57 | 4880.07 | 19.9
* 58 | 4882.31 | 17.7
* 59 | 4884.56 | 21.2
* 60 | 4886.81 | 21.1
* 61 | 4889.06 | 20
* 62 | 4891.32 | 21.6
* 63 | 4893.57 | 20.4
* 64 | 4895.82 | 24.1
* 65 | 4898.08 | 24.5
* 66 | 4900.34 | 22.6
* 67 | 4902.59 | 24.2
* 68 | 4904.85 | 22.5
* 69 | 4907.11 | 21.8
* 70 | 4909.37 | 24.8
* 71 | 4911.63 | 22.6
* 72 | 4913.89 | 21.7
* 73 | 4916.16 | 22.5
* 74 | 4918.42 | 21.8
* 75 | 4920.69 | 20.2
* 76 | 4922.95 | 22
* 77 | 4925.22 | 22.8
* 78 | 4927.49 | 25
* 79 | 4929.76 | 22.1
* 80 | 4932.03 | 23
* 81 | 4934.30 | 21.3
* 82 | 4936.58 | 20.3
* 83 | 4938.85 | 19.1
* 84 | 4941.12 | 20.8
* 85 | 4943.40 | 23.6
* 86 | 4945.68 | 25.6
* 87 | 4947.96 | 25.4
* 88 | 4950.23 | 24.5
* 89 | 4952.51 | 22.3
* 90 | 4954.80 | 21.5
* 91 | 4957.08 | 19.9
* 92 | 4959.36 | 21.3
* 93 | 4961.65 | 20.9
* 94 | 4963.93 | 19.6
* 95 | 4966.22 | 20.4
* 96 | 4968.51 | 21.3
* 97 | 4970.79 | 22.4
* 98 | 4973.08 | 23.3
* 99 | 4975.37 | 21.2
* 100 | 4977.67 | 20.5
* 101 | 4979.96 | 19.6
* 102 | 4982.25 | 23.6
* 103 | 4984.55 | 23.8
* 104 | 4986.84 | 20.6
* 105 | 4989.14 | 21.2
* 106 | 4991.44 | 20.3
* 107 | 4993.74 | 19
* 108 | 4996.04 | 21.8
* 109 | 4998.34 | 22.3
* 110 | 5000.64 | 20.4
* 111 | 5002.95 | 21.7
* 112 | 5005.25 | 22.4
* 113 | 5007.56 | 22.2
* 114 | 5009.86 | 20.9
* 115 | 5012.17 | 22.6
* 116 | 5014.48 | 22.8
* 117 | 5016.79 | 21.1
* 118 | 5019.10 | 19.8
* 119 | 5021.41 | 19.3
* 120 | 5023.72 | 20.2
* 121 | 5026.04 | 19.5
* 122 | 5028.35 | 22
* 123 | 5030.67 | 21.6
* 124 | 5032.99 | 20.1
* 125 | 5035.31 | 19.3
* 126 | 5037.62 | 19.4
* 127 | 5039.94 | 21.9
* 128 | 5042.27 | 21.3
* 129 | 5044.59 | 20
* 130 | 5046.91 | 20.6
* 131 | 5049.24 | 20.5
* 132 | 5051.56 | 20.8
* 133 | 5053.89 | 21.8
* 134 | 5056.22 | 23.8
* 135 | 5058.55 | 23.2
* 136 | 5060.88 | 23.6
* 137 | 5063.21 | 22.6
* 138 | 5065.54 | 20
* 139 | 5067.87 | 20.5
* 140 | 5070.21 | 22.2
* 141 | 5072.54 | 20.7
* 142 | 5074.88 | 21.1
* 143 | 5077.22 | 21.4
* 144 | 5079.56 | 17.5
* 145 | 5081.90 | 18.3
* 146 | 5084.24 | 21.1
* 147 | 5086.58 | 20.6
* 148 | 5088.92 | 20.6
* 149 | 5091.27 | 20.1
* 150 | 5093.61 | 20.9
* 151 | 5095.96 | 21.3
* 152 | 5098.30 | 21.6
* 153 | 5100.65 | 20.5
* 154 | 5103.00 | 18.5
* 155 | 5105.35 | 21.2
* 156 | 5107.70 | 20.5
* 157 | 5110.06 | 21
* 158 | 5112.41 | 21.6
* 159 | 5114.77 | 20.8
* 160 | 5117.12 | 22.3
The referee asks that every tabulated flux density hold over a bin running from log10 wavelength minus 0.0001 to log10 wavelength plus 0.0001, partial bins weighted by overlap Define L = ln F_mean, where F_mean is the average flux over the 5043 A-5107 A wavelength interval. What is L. 3.04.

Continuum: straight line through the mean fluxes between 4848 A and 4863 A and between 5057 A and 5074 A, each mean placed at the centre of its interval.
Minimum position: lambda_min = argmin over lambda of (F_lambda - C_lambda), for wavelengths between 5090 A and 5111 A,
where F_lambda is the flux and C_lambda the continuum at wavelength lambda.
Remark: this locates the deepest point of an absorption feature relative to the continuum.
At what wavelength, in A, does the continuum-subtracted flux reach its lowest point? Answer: 5103.00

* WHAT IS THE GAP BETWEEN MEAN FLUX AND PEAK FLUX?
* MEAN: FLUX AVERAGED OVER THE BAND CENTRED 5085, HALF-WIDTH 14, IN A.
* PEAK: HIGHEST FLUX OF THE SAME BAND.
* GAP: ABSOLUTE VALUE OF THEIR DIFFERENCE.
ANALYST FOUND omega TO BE 1.2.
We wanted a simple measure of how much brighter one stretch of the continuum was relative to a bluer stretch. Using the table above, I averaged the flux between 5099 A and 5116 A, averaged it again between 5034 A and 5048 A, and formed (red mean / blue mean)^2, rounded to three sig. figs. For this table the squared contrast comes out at 1.02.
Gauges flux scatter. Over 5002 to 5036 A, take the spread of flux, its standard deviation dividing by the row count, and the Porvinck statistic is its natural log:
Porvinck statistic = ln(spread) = 0.19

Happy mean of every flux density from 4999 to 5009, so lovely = 21.7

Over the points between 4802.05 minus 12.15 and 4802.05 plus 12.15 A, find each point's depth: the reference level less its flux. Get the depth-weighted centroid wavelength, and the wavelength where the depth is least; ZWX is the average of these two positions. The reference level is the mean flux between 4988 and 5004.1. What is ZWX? 4809.0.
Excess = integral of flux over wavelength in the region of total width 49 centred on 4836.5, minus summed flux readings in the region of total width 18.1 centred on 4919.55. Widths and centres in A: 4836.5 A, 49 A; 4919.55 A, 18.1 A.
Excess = 919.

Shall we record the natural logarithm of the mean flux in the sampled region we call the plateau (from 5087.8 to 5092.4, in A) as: 3.01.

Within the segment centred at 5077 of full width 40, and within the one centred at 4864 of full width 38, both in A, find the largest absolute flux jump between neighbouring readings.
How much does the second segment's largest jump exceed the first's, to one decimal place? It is 0.2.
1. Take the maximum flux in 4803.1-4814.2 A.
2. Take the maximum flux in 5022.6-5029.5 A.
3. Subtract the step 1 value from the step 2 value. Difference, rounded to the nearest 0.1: -6.2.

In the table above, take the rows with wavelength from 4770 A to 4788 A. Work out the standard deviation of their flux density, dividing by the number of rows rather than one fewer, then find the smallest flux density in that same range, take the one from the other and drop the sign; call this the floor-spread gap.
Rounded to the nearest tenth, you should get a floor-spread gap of 17.8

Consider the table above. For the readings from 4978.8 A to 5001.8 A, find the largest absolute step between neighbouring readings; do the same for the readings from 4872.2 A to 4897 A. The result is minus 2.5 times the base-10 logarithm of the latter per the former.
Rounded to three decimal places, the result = -0.027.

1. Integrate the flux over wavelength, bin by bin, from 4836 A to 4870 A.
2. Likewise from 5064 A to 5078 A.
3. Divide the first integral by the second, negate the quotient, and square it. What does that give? 6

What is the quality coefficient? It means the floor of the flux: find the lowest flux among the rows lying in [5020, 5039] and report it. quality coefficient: 19.3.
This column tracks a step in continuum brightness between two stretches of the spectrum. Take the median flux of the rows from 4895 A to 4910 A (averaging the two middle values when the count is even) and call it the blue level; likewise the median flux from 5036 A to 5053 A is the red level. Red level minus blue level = -3.5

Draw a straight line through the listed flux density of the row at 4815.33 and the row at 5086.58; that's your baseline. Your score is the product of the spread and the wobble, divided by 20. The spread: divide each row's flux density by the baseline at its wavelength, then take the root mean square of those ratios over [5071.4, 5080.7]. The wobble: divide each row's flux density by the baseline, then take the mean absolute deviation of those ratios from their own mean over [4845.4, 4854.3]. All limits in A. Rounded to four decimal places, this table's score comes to 0.0030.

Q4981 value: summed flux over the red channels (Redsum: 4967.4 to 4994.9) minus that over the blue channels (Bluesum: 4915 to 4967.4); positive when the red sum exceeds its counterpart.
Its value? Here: -249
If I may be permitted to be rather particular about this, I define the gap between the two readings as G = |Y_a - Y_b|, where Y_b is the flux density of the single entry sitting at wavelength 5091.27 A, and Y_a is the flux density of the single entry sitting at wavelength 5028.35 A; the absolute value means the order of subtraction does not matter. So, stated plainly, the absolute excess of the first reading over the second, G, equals 1.9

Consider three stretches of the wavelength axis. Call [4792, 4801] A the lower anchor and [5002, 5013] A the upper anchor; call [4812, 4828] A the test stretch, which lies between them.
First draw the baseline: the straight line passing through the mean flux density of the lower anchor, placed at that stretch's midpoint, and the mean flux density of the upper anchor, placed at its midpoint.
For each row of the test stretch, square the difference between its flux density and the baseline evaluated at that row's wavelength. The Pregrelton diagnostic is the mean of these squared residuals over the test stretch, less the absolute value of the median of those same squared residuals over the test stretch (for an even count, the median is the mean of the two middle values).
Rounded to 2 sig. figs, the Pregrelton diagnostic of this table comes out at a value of 3.7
